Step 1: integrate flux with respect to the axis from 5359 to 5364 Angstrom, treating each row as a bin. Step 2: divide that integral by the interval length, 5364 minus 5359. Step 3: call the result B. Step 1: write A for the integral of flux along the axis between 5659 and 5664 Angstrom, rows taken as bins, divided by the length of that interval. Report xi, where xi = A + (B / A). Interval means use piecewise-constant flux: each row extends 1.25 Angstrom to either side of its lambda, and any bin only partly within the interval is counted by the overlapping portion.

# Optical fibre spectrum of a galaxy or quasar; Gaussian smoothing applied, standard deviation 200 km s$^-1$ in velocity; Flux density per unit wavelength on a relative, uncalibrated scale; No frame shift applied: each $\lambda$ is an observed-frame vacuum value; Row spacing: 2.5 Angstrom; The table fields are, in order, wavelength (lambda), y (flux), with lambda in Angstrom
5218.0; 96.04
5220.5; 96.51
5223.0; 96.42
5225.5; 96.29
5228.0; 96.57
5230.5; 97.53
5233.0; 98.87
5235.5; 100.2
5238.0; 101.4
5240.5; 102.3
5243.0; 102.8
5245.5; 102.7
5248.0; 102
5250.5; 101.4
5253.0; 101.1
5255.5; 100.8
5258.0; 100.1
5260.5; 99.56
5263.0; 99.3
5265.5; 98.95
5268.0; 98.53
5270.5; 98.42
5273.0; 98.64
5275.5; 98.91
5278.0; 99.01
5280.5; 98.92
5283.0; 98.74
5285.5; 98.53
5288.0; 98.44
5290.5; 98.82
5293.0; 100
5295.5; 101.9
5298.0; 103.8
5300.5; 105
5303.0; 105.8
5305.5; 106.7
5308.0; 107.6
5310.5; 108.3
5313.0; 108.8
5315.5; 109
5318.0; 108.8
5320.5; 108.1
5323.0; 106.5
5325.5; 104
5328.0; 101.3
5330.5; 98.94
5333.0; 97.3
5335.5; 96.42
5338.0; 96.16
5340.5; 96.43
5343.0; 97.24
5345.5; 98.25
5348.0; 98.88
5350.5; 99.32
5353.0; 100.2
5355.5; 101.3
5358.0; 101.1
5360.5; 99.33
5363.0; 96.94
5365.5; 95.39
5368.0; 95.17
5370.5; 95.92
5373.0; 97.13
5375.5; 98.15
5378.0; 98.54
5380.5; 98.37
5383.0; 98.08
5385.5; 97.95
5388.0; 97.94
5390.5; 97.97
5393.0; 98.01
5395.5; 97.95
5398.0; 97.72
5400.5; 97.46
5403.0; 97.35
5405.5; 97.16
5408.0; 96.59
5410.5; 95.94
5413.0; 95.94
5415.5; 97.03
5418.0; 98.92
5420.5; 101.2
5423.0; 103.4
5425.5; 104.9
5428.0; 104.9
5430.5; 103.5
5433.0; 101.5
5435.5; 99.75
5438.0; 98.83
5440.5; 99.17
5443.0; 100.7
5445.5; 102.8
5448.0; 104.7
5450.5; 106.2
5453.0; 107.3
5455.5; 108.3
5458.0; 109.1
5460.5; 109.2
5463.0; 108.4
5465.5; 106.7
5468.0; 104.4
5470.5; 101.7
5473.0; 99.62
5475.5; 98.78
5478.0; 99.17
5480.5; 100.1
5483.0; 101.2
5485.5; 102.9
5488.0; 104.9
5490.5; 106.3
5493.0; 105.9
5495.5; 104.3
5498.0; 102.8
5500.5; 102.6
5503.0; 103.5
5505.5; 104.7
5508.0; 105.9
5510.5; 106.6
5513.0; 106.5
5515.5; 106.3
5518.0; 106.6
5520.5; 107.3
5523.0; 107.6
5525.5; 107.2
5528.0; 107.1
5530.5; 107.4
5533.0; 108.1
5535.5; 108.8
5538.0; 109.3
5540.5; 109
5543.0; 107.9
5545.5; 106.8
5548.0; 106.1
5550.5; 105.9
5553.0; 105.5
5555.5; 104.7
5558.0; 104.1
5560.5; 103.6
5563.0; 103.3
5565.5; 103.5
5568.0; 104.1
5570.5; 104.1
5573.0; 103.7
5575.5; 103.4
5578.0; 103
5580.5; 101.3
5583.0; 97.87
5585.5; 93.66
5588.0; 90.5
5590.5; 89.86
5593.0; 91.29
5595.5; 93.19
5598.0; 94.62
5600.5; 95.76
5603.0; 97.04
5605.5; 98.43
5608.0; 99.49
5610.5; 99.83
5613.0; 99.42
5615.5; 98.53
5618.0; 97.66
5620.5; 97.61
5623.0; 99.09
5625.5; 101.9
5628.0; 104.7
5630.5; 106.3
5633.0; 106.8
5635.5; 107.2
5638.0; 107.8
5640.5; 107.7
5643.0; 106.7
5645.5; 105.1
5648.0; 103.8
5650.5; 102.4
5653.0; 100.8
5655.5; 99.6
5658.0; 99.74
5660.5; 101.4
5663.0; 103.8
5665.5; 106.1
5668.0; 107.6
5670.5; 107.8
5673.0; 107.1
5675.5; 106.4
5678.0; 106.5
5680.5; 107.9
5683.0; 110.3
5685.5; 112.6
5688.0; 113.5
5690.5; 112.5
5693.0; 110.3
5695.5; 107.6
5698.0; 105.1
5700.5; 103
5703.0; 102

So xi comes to 103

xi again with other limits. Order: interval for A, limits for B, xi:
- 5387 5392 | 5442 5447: 99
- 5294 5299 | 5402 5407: 104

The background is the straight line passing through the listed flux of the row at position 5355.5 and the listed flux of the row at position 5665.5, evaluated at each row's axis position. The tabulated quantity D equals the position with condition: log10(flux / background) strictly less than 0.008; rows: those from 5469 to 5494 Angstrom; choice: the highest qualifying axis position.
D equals 5488.0 Angstrom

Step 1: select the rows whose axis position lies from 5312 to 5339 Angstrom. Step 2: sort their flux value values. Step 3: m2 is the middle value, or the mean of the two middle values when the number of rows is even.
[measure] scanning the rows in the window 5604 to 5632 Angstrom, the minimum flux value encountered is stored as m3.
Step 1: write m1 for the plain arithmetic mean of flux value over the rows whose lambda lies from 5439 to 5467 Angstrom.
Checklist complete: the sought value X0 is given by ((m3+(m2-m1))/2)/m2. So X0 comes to 0.461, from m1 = 106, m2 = 104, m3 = 97.61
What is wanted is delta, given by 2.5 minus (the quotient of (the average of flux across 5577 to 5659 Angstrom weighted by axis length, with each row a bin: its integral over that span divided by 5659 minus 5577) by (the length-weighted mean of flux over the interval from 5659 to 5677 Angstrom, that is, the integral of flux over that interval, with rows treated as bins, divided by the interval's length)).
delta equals 1.55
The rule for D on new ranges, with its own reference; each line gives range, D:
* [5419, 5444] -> 5443.0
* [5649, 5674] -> 5673.0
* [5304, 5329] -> 5328.0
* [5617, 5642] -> 5635.5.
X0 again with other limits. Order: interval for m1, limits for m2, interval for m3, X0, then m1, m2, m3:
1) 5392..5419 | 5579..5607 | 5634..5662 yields 0.512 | 97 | 95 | 99.6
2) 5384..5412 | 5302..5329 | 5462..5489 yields 0.506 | 97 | 108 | 98.78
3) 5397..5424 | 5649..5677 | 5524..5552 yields 0.538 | 98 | 104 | 105.9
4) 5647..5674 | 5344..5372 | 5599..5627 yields 0.460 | 104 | 99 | 95.76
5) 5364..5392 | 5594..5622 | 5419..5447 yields 0.508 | 97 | 98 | 98.83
